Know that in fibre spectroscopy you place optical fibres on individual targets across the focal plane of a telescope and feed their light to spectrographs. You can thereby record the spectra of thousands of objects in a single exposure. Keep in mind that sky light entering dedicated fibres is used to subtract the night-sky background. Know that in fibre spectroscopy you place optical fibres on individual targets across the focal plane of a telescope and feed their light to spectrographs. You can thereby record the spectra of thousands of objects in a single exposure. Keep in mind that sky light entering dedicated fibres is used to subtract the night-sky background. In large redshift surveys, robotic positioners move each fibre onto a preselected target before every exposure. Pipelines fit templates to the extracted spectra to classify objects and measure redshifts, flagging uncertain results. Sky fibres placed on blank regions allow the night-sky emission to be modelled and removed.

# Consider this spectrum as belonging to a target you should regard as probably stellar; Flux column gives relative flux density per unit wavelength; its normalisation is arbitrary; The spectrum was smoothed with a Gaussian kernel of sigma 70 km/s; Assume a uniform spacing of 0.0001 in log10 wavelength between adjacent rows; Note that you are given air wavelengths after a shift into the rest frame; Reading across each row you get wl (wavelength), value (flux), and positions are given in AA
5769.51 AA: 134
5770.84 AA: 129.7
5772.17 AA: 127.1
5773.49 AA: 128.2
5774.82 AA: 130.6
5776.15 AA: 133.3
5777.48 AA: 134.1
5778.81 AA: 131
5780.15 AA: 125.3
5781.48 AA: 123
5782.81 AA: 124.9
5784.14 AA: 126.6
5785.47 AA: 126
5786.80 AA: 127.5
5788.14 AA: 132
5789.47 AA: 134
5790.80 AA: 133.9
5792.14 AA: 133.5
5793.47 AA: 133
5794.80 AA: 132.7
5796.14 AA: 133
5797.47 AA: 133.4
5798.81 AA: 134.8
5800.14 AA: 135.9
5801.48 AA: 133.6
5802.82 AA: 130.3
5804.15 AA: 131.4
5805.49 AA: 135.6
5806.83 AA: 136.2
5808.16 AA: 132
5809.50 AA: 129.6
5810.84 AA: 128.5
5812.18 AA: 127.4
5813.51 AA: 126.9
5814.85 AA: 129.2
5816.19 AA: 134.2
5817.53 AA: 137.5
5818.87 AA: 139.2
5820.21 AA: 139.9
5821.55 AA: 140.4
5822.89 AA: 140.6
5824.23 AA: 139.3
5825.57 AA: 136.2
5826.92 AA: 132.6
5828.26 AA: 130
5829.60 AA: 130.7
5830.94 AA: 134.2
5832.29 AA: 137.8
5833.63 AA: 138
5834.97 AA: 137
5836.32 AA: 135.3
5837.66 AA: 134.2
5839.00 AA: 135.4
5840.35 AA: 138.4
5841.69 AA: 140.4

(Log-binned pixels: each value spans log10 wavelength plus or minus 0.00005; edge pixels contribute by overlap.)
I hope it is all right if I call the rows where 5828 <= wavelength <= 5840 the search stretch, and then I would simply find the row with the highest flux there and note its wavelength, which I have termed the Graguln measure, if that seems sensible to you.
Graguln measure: 5833.63 AA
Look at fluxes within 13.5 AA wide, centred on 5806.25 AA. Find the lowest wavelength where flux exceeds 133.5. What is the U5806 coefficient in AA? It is 5800.14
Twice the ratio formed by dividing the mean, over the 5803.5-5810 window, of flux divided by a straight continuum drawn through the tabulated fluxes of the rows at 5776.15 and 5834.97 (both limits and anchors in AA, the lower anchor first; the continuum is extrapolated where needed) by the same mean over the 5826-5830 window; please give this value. 2.05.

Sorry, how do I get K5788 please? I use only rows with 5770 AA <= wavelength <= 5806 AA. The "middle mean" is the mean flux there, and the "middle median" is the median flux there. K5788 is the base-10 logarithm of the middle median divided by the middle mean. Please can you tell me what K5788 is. 0.0036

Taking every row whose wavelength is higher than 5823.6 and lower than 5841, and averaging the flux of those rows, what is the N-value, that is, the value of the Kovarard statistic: 135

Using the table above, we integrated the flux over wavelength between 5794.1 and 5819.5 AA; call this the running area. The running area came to 3371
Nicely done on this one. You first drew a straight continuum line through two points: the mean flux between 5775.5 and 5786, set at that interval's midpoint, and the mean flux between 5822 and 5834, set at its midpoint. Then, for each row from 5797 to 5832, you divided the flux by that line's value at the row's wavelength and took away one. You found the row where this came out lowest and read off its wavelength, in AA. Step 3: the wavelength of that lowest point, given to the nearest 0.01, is 5813.51 AA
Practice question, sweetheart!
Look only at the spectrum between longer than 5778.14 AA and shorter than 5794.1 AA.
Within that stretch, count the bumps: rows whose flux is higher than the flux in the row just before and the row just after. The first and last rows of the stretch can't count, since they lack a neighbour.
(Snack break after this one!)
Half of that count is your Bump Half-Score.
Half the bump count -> 1.00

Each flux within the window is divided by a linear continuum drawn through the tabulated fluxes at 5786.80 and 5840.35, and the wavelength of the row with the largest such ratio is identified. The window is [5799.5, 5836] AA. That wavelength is 5800.14 AA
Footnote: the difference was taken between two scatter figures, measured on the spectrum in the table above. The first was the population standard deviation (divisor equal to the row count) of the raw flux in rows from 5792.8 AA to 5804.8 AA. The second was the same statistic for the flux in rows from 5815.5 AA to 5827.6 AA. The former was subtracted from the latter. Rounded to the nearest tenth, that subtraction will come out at 1.1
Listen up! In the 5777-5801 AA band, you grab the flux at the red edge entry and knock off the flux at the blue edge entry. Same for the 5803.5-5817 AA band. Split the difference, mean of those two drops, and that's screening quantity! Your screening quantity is 2.3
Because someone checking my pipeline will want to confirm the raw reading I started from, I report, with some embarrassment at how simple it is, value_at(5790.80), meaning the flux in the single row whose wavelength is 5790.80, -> 133.9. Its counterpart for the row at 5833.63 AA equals 138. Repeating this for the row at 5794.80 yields 132.7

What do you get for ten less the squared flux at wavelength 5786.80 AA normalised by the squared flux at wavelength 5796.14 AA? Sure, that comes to 9.08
